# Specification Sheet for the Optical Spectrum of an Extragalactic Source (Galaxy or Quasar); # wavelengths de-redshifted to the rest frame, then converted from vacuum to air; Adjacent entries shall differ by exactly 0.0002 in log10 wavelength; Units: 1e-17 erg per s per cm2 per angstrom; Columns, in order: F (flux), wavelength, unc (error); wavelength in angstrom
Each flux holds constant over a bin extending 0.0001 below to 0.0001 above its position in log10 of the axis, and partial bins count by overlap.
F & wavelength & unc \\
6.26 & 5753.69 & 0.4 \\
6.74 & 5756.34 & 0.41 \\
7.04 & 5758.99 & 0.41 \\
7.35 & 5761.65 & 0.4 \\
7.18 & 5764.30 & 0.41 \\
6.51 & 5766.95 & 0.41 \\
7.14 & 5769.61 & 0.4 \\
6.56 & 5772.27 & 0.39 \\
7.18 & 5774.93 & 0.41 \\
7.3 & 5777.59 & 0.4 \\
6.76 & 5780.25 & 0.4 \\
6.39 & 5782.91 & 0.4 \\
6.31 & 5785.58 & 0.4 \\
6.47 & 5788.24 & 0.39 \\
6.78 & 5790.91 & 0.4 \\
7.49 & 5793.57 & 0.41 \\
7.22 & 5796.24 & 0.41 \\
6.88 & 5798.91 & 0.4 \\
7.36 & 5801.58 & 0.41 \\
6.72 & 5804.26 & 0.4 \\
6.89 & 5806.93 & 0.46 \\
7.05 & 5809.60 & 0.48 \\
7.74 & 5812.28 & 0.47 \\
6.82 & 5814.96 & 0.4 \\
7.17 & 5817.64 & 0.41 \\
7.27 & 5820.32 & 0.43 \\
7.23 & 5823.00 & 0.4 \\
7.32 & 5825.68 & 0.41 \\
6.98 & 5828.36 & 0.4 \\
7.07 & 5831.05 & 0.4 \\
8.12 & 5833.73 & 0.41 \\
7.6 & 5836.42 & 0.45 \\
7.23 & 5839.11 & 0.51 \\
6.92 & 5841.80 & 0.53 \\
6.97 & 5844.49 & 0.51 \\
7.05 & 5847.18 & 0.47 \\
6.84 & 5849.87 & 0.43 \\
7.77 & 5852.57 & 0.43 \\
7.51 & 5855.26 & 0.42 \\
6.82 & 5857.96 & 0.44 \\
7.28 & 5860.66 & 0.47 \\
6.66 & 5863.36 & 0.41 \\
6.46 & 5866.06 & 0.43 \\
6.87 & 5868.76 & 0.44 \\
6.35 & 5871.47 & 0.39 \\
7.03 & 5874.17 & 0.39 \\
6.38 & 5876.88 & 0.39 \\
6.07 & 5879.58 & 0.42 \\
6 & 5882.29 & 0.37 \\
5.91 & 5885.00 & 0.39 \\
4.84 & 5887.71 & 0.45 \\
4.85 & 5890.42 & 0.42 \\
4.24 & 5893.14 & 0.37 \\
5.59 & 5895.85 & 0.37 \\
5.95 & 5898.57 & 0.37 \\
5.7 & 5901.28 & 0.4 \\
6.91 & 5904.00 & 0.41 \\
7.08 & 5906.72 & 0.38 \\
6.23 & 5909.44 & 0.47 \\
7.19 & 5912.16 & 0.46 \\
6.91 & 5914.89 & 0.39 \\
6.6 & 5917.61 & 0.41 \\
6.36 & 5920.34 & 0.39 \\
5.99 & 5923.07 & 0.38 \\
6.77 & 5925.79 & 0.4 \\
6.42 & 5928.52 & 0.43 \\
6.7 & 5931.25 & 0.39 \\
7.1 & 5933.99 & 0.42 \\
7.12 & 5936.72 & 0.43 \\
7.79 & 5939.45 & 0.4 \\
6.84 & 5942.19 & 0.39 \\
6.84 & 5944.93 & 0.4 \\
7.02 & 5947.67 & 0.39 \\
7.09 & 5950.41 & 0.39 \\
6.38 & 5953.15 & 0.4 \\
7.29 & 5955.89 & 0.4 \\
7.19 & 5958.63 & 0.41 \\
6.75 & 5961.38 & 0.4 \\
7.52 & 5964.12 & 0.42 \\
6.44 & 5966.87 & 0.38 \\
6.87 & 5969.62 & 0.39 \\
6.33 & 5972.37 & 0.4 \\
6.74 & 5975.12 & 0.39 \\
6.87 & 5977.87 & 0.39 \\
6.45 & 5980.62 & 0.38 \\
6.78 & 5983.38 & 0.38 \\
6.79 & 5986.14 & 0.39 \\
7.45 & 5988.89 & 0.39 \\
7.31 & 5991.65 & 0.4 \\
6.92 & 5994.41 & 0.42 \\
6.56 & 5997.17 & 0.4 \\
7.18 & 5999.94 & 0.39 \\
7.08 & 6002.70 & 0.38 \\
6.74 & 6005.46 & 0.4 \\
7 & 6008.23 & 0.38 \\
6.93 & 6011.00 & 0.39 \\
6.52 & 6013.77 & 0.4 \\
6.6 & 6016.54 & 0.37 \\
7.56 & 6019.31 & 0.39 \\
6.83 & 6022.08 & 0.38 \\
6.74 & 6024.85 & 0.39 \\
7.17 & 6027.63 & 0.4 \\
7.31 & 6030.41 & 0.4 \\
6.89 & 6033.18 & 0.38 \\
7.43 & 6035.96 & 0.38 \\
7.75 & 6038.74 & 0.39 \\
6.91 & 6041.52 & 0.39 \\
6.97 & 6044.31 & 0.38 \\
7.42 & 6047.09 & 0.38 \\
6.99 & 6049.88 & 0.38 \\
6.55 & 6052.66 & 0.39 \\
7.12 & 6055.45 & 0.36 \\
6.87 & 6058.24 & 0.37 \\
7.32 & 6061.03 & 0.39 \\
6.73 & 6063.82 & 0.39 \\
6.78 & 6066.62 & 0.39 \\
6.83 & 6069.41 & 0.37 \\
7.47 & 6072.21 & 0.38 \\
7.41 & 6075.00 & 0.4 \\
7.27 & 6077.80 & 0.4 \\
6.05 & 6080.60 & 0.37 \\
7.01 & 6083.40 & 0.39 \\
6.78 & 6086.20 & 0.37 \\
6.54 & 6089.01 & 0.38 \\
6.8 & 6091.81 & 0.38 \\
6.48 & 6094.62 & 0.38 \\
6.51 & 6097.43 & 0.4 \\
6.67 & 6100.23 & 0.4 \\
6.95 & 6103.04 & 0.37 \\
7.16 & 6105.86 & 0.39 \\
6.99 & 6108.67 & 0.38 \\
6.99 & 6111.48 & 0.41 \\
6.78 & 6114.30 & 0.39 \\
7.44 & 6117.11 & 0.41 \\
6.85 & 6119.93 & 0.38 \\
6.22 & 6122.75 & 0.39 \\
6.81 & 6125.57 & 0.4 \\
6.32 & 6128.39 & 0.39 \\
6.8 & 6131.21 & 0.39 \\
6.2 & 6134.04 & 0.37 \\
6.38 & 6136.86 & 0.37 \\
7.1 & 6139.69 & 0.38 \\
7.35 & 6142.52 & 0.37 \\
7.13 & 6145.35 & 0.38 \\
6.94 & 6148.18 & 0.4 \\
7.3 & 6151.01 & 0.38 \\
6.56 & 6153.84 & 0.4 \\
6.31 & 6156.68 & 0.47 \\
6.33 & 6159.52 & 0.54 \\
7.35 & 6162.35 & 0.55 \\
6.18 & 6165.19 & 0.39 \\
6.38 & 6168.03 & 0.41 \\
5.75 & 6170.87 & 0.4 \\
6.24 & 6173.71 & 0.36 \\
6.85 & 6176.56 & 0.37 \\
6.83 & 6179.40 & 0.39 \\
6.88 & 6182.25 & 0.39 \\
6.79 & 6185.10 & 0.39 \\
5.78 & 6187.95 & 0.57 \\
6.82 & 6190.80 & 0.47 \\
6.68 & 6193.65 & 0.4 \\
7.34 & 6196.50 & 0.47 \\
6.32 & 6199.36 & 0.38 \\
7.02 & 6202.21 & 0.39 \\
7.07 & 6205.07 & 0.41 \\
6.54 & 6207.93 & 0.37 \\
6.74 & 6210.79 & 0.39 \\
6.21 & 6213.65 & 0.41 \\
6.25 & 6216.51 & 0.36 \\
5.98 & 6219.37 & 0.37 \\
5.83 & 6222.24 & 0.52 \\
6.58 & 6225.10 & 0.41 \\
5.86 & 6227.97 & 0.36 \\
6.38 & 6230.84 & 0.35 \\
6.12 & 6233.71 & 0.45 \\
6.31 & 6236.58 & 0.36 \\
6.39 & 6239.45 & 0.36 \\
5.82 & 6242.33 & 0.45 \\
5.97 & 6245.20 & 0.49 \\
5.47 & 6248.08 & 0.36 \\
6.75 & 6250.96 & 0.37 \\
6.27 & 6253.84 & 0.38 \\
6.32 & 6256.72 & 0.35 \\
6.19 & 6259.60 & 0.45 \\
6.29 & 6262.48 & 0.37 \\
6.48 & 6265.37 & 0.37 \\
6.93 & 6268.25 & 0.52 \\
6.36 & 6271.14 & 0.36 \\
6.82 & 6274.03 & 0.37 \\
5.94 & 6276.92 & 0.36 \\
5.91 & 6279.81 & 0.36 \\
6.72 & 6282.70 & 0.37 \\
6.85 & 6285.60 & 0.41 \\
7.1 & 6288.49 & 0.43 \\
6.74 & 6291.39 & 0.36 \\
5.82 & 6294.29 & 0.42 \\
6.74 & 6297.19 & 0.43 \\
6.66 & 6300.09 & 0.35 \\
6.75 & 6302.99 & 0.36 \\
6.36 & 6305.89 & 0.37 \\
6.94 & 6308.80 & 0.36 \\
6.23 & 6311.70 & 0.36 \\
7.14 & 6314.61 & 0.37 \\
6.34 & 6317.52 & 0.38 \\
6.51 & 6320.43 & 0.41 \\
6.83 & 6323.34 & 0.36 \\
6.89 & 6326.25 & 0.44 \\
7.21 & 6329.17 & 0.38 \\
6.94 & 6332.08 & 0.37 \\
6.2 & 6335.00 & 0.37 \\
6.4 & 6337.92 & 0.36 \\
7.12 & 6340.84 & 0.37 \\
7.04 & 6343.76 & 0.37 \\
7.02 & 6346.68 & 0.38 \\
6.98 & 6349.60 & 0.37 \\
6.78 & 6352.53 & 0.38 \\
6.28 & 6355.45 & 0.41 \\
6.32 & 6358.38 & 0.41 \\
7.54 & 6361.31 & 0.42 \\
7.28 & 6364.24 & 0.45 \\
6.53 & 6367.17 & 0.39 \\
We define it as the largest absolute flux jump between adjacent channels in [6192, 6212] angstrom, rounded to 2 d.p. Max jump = 1.02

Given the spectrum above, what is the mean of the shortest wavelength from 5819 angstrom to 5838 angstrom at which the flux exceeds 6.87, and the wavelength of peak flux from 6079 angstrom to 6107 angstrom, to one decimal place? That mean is 5963.1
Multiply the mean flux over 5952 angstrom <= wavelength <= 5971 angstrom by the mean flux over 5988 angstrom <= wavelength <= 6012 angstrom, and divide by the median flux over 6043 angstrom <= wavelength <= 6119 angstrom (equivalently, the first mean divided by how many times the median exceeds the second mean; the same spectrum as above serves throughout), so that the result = 6.99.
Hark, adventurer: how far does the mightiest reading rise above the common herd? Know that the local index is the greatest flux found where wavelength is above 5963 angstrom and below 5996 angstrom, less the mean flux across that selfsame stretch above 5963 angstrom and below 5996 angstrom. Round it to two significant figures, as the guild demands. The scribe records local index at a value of 0.65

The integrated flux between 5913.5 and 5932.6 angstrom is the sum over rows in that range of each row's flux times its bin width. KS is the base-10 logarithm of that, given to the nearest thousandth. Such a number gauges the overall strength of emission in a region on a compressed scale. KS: 2.096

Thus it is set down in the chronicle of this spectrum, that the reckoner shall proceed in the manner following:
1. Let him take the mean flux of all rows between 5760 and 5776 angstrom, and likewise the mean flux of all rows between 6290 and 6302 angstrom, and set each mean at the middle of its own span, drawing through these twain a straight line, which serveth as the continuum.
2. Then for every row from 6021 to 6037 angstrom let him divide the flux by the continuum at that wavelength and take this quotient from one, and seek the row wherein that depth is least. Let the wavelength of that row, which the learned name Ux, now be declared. 6035.96 angstrom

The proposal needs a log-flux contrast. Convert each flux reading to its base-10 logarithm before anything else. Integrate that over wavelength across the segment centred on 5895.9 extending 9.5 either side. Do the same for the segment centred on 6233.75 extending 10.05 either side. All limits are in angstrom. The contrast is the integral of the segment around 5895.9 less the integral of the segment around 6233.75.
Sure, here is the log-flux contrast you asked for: -2.0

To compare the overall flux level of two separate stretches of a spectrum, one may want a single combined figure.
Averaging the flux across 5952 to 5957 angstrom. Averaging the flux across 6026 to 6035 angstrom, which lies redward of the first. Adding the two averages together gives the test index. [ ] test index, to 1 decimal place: 14.0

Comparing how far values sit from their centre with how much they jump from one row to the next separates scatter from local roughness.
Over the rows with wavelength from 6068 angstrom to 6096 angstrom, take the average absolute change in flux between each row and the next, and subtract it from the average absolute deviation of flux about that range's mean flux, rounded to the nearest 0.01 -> -0.11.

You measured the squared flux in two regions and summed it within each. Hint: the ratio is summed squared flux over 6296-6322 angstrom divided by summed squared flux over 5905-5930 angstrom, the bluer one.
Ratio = 1.00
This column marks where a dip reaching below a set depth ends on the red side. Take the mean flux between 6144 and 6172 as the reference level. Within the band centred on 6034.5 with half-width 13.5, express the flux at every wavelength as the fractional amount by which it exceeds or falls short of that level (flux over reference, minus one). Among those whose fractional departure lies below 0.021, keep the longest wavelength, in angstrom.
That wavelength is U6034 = 6024.85 angstrom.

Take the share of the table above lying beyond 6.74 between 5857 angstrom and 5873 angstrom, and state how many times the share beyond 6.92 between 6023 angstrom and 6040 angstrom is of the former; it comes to 1.3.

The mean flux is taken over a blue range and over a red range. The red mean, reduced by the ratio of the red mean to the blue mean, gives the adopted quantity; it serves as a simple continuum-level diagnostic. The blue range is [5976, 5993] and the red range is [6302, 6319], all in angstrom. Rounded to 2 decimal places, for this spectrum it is 5.67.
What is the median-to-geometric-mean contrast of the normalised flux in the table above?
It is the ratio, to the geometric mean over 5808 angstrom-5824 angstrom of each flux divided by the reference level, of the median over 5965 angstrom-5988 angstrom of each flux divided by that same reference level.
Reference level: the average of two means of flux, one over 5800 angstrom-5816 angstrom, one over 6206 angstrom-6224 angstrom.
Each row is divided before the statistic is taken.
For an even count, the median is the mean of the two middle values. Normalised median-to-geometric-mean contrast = 0.94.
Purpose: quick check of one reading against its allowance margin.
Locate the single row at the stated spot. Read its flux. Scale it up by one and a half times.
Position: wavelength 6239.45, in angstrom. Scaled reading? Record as 9.6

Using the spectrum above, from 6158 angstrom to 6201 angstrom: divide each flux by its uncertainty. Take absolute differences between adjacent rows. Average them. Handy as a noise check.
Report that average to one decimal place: 1.9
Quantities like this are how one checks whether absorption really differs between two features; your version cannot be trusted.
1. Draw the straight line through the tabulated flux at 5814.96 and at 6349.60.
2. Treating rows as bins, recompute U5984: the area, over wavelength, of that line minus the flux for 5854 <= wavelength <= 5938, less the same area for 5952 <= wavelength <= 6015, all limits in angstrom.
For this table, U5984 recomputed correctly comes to 39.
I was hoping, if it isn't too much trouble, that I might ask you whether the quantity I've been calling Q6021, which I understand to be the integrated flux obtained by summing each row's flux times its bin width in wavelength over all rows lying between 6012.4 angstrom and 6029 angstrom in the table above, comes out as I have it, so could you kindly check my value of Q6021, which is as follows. 115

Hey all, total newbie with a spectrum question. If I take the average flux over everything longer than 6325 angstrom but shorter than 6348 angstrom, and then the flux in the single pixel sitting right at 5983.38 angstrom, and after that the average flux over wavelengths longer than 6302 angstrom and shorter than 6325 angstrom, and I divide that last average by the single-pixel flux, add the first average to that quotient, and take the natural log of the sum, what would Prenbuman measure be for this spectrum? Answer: 2.06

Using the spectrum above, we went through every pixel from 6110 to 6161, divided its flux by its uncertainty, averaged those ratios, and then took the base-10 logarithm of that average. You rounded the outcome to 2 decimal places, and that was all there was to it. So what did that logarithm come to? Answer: 1.23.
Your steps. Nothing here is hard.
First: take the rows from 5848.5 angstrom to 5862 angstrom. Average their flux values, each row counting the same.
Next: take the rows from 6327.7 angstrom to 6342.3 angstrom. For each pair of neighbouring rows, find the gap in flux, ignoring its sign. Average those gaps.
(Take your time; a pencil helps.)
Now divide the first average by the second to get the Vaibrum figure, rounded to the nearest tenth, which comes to 15.0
